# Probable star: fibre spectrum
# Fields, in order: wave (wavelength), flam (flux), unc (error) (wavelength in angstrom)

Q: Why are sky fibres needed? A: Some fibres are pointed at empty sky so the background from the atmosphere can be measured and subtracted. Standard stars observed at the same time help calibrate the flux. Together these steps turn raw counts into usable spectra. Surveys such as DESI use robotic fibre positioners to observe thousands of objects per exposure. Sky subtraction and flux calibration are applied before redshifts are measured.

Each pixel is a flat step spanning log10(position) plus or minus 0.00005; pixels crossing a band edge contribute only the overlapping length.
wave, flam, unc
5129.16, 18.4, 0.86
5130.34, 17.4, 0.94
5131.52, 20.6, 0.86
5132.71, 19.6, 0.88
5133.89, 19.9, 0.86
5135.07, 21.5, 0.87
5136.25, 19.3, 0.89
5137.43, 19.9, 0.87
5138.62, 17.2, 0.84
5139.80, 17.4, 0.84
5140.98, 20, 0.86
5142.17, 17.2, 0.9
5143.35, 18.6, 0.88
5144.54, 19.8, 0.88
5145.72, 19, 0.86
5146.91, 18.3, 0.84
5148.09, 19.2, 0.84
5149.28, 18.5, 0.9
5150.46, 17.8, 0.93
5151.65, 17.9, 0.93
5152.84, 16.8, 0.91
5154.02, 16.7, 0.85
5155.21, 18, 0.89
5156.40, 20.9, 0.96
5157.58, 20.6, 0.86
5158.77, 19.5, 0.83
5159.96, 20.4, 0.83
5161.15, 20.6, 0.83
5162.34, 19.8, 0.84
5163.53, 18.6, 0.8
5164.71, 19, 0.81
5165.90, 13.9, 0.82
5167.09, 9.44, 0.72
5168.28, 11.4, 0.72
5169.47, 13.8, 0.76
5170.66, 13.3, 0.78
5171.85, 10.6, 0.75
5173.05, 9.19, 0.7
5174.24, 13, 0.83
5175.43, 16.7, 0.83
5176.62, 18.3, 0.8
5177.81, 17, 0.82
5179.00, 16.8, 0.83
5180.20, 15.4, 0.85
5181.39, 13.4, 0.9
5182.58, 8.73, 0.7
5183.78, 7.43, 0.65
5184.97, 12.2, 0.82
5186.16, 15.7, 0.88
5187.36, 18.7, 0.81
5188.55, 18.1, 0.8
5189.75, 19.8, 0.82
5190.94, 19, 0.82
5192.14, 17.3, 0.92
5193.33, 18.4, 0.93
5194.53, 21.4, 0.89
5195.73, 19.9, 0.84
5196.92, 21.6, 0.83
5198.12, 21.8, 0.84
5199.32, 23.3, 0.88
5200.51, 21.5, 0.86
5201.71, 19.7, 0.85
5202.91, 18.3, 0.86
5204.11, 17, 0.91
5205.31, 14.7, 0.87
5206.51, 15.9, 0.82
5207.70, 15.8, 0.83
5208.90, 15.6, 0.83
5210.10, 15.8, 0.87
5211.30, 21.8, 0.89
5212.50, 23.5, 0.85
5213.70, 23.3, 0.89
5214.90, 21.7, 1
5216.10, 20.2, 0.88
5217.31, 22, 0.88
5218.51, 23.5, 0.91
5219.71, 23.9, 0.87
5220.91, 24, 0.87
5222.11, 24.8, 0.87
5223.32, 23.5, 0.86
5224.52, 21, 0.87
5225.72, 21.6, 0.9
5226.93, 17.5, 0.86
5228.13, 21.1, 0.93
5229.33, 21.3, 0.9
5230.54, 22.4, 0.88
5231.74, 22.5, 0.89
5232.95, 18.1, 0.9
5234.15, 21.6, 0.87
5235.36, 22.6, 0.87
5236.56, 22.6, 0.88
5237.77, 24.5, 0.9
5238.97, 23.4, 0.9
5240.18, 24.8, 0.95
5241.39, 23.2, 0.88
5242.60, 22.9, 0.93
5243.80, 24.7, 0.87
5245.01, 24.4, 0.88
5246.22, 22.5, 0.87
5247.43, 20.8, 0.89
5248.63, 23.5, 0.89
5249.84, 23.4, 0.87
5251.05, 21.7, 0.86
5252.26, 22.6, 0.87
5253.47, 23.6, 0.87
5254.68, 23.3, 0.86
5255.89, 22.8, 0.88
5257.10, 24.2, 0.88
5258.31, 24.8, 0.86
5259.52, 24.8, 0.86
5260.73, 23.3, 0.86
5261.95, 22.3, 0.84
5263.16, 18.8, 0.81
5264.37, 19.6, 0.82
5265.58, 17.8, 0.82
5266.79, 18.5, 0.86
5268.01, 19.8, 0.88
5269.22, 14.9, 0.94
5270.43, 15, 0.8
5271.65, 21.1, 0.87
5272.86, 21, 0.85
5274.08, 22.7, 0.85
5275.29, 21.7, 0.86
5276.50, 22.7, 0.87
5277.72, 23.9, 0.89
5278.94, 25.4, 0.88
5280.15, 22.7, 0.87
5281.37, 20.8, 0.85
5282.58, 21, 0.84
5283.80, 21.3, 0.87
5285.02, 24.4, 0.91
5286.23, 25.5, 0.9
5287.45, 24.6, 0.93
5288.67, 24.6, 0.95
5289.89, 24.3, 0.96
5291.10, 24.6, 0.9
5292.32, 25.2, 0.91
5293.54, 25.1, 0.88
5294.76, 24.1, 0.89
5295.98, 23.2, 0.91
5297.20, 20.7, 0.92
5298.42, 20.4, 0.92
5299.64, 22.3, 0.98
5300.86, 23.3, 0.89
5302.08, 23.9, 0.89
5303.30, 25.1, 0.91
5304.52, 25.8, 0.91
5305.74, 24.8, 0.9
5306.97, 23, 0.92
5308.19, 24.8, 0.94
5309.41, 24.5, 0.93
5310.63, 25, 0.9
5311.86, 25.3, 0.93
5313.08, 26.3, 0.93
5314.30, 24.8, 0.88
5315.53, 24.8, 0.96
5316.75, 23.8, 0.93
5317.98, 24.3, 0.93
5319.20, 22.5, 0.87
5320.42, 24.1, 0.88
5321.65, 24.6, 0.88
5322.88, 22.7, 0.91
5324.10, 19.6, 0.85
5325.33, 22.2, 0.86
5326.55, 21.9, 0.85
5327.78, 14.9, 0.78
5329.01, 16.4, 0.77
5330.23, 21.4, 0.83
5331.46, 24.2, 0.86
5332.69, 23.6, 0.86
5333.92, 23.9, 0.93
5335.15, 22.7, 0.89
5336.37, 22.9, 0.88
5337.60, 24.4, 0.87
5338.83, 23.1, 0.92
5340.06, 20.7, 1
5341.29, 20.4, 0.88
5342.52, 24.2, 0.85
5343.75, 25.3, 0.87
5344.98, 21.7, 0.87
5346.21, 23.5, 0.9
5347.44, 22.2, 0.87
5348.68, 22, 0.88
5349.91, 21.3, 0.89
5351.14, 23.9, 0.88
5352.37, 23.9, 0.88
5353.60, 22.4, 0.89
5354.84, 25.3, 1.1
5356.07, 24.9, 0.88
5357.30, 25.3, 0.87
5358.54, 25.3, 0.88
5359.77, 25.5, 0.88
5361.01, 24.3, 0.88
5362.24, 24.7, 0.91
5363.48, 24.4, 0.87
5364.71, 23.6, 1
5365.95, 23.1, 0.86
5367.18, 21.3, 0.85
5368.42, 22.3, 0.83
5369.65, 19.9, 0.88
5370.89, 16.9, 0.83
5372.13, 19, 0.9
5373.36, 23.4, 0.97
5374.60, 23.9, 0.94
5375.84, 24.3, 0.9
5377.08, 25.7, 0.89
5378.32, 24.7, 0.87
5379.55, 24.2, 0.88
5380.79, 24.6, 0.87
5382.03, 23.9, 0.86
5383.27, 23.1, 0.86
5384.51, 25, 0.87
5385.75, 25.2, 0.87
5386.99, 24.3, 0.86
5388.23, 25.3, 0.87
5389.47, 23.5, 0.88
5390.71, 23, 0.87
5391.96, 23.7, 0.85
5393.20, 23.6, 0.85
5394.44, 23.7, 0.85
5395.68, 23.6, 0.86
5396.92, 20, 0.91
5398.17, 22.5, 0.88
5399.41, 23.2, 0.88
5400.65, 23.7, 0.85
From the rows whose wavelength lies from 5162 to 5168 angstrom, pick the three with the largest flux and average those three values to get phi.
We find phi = 19.1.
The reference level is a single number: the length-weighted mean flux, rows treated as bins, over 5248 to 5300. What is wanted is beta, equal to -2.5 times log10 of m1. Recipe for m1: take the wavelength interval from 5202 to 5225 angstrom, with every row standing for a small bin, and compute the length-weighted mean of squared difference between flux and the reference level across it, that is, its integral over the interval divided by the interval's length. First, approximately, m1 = 15.4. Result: -2.97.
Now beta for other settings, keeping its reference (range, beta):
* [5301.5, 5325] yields -1.88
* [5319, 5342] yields -2.07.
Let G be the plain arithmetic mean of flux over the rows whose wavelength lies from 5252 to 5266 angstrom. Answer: 22.3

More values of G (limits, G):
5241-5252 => 23.0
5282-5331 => 23.3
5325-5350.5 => 22.0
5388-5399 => 23.2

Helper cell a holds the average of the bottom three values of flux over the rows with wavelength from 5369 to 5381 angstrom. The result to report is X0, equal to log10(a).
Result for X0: 1.27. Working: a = 19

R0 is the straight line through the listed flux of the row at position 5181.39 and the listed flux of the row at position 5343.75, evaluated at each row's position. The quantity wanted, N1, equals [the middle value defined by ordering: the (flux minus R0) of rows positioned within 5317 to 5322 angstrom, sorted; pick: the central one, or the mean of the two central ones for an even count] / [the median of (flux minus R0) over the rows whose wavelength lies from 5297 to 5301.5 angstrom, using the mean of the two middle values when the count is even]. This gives -1.5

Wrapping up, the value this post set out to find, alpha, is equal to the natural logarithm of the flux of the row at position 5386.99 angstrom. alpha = 3.19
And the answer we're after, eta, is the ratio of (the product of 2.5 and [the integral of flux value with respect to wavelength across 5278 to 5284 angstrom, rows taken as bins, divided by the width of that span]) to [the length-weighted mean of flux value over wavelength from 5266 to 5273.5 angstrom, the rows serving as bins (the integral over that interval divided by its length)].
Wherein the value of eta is 3.0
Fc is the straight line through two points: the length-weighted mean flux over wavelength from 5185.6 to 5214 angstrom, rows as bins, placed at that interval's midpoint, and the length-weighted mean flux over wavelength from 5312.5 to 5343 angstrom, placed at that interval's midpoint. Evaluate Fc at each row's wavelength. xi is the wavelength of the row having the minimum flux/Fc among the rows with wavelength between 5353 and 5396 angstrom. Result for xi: 5370.89 angstrom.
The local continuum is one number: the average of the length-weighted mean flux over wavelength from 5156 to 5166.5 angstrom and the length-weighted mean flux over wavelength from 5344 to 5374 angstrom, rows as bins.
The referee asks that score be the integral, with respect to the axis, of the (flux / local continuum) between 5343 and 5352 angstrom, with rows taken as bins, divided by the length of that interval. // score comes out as 1.09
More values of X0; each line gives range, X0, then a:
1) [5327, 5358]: 1.24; 17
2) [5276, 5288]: 1.32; 21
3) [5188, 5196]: 1.25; 18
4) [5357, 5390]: 1.27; 19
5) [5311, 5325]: 1.33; 22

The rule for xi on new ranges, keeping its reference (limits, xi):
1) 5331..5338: 5335.15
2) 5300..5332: 5327.78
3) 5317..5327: 5324.10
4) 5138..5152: 5142.17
